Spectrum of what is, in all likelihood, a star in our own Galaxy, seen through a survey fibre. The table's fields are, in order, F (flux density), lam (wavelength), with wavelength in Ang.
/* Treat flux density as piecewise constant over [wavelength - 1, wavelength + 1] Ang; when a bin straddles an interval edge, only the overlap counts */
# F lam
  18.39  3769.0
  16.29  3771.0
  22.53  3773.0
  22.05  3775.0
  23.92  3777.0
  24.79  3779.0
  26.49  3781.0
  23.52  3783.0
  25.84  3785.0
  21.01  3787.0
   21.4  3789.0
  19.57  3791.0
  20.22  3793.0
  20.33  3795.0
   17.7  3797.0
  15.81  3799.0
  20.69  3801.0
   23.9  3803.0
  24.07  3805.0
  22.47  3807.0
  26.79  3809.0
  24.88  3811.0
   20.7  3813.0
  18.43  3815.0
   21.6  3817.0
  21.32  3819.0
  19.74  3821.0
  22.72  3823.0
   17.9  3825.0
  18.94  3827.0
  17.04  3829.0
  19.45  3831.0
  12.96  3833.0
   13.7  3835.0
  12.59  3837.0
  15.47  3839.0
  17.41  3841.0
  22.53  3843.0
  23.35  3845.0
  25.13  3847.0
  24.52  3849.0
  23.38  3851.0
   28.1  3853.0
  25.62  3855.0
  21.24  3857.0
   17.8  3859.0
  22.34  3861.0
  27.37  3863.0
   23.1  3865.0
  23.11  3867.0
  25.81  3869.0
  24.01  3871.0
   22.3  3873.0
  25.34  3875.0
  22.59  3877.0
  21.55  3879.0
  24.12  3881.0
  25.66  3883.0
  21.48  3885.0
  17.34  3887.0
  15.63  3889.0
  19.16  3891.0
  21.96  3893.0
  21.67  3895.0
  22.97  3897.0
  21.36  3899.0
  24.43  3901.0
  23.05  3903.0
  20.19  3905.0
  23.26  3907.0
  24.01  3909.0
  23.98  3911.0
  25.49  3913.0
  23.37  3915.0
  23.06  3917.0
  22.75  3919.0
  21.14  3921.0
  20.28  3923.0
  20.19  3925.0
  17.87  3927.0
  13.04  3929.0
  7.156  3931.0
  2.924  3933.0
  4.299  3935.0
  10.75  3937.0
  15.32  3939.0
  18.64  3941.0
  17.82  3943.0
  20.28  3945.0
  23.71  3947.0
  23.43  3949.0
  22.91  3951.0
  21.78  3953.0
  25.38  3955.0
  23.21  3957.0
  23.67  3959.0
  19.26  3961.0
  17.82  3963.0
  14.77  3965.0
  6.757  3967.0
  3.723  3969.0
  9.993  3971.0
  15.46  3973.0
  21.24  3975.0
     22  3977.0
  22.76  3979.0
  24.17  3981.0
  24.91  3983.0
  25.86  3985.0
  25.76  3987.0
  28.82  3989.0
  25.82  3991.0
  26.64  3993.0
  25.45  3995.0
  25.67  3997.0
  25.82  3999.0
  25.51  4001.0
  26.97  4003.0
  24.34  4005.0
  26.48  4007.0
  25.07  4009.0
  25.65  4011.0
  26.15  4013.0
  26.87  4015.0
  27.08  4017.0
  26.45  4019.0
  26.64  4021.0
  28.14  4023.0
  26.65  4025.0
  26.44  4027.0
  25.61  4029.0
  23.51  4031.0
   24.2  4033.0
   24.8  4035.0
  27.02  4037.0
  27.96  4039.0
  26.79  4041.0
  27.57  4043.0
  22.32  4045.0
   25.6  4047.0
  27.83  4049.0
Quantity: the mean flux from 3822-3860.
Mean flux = 20.0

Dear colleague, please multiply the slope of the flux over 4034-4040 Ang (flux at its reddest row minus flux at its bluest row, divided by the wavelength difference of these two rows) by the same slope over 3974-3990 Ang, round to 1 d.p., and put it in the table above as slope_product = 0.4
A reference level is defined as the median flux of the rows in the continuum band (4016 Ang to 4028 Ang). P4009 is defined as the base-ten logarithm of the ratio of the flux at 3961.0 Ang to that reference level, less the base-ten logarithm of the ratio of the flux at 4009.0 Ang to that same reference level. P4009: -0.11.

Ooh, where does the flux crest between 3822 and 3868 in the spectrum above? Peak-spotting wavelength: 3853.0 Ang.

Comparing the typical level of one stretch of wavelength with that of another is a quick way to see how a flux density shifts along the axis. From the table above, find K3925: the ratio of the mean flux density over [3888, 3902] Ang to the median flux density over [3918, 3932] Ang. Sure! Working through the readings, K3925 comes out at 1.04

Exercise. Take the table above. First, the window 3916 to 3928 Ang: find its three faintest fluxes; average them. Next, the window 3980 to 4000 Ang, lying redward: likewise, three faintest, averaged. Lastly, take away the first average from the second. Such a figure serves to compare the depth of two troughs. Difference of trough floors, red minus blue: 5.4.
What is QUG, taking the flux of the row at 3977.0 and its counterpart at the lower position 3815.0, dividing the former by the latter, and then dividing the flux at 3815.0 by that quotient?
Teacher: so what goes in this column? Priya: 15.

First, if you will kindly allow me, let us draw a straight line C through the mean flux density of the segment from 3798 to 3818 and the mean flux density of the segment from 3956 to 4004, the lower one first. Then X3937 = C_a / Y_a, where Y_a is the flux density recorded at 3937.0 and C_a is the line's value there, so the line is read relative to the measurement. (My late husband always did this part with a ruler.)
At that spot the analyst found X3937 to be 2.00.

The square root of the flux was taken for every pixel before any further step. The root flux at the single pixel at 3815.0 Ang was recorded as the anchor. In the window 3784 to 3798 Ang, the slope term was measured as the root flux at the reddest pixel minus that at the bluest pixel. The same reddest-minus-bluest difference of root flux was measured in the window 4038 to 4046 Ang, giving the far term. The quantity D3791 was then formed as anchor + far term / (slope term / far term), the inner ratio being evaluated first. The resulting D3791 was 3.9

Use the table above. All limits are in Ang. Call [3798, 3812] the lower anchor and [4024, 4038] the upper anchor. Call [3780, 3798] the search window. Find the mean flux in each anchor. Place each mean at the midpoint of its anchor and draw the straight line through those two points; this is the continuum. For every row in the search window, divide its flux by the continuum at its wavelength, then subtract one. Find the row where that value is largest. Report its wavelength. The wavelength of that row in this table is 3781.0 Ang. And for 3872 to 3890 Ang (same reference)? 3883.0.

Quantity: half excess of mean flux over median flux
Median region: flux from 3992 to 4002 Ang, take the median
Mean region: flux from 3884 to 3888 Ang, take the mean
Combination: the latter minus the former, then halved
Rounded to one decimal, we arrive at -3.1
